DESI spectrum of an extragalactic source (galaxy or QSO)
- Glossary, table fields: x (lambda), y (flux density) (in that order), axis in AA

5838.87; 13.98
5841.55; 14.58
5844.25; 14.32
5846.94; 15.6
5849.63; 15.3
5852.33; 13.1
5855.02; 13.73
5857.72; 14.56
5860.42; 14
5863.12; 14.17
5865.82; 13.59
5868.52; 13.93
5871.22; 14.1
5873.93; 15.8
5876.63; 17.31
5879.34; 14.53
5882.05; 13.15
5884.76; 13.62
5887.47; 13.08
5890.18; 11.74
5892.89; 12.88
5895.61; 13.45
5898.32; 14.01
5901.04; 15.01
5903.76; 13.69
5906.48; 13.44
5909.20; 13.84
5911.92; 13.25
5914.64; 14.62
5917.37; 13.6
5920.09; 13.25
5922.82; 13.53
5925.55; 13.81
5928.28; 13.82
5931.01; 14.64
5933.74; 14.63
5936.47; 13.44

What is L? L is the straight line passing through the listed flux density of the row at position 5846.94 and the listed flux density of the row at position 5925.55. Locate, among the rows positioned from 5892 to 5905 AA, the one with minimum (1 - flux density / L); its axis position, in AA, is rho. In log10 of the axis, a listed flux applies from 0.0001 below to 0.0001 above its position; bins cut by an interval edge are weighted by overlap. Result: 5901.04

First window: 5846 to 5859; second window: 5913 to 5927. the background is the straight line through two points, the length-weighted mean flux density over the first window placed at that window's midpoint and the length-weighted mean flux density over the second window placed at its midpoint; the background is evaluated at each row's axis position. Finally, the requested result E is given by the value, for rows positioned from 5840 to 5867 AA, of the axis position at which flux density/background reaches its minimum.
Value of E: 5852.33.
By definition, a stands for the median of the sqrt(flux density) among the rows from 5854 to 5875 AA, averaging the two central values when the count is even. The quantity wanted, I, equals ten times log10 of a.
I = 5.74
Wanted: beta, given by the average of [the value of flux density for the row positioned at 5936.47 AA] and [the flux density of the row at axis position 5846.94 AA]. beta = 14.5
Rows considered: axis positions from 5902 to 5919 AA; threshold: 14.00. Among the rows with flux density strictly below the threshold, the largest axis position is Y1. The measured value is 5917.37 AA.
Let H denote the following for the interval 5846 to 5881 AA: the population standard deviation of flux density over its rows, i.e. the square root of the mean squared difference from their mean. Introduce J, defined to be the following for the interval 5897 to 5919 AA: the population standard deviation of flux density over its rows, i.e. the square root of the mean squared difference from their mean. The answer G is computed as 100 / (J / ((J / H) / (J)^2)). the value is 290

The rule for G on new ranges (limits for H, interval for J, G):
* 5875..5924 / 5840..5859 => 143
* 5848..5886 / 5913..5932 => 370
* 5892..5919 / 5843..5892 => 113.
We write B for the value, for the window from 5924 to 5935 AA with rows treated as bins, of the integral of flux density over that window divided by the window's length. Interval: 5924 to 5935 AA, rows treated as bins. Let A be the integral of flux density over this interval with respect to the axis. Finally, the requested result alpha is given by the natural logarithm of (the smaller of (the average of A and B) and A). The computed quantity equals 4.45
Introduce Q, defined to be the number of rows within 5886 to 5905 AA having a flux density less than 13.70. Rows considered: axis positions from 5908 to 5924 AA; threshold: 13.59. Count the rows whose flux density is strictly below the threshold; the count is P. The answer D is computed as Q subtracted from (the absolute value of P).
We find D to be -2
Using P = 3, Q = 5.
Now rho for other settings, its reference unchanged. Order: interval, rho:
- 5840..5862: 5846.94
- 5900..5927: 5901.04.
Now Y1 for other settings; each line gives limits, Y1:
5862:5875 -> 5868.52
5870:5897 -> 5895.61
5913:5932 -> 5928.28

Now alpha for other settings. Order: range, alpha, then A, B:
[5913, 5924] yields 4.41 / 151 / 13.7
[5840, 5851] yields 4.50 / 164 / 14.9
